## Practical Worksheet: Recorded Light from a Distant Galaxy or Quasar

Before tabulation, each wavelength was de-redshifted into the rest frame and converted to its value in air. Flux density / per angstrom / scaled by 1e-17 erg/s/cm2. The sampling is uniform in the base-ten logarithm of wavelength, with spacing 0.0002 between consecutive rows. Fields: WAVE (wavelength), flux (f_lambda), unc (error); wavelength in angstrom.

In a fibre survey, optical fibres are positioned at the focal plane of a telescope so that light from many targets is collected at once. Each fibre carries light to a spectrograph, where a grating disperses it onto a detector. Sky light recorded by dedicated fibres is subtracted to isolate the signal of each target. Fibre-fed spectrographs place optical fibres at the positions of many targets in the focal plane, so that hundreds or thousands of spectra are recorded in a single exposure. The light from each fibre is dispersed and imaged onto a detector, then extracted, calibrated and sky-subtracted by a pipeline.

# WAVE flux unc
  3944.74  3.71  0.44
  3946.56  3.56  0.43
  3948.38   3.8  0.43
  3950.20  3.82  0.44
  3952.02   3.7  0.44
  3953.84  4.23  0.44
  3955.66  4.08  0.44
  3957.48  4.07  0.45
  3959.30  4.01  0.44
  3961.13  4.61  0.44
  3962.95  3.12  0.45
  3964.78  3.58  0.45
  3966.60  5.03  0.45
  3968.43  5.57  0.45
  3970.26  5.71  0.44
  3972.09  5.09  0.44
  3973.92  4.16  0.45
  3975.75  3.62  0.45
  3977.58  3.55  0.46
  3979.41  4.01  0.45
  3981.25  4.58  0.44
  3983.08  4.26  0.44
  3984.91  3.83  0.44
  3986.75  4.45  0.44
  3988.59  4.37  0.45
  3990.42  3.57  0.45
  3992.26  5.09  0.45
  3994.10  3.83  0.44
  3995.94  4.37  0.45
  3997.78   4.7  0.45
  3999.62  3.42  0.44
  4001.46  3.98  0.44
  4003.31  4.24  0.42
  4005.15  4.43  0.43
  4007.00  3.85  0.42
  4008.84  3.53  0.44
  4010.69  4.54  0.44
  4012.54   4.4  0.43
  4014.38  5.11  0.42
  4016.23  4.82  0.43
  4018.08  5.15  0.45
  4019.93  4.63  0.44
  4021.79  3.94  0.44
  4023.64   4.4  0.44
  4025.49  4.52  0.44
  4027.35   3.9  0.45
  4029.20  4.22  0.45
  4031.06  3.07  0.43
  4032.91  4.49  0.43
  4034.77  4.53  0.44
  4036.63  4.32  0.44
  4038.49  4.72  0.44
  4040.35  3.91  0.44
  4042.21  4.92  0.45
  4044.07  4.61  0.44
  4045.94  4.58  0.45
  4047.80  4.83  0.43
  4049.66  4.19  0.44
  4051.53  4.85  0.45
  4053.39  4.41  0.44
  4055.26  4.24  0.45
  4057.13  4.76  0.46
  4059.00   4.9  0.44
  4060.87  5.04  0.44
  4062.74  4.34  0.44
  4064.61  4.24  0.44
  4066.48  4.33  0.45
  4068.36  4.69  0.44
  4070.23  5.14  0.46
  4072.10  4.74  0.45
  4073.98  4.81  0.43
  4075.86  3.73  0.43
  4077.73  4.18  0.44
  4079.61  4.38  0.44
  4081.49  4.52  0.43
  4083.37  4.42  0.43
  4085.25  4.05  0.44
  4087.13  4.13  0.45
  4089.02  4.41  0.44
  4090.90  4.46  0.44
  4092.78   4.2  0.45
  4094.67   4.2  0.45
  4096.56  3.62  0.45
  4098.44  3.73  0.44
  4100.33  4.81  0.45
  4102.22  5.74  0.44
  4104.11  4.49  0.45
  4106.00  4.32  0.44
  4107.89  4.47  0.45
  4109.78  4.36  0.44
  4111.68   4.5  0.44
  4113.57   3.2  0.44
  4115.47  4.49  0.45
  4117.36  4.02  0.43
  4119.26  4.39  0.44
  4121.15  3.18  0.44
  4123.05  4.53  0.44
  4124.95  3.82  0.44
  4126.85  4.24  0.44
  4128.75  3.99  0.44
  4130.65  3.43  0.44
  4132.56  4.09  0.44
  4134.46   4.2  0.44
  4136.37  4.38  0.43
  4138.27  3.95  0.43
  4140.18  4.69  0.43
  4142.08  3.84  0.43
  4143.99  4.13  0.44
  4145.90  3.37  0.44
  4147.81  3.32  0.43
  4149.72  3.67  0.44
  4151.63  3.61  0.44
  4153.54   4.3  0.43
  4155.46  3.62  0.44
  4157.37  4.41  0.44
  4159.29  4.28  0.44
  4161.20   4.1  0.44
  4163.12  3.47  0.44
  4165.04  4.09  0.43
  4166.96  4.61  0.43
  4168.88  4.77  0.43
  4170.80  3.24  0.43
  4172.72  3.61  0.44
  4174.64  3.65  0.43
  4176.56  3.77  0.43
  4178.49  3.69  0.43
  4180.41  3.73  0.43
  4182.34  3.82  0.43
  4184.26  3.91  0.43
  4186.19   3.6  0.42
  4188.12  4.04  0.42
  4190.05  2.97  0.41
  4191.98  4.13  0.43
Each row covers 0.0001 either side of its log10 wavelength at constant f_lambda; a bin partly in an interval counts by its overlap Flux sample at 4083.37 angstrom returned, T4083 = 4.42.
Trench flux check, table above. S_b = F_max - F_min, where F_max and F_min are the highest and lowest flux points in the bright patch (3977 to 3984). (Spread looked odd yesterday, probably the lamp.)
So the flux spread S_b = 1.0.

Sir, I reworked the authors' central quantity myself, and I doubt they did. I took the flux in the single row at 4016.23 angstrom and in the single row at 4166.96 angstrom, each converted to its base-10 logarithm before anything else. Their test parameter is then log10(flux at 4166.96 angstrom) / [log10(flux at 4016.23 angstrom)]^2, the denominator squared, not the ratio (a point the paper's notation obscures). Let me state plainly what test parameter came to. 1.4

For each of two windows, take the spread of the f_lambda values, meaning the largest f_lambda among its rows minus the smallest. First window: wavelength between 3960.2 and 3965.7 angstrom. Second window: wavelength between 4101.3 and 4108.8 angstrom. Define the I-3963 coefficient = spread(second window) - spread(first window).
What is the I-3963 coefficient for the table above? -0.1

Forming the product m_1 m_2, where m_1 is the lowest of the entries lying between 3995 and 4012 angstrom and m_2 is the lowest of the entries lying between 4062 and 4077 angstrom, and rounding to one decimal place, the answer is 12.8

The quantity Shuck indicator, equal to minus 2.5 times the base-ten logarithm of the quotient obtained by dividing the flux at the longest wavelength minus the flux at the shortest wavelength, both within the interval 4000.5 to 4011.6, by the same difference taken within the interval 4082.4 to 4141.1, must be -0.8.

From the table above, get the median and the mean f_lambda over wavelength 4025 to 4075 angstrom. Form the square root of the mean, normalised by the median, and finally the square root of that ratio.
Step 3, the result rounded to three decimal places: 0.684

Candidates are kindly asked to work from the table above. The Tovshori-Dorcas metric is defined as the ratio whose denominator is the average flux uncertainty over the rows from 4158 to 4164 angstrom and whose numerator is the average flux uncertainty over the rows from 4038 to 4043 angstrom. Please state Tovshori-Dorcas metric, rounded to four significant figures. 1.008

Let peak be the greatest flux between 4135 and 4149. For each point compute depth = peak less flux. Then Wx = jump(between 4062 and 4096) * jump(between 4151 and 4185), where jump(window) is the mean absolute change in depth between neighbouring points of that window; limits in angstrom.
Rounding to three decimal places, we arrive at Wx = 0.105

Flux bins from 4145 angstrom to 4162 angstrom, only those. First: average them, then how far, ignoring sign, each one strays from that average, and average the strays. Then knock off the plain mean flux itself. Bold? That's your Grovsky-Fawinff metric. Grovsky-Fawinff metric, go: -3.48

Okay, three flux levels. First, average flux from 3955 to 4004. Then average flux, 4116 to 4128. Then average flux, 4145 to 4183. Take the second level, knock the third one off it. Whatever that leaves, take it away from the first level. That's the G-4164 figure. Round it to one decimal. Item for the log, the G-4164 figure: 4.1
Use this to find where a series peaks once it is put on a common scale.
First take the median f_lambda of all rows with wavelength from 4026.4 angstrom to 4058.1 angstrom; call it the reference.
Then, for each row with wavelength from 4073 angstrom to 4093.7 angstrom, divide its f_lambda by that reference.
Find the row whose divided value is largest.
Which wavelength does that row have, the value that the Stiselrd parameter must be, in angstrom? 4073.98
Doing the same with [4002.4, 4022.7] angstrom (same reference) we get 4018.08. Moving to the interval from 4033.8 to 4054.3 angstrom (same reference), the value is 4042.21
